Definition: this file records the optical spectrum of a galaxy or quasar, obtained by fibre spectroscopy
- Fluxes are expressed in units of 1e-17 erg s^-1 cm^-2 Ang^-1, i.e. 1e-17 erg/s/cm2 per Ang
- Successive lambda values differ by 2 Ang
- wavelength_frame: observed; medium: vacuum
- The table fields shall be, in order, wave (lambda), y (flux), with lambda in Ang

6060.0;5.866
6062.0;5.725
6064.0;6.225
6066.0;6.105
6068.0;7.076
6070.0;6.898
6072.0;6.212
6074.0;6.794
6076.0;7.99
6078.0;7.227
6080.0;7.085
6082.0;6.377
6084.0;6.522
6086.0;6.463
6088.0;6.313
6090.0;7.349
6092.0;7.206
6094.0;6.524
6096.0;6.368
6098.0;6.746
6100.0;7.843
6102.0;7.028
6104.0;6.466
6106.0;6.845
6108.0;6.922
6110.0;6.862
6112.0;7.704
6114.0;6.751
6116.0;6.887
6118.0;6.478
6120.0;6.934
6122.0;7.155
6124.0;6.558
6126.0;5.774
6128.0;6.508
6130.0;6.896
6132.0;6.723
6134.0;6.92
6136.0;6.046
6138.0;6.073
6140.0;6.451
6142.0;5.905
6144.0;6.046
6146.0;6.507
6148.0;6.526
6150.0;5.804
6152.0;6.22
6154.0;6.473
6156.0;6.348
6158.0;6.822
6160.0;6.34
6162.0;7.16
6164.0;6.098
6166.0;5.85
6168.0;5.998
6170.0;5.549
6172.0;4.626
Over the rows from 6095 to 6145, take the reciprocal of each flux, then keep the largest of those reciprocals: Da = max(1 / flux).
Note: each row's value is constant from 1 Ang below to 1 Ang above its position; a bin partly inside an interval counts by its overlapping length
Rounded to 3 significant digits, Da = 0.173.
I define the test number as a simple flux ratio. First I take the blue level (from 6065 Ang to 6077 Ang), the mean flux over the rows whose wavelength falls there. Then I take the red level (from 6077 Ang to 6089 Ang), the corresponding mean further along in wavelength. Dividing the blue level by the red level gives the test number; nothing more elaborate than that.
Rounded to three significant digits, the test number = 1.03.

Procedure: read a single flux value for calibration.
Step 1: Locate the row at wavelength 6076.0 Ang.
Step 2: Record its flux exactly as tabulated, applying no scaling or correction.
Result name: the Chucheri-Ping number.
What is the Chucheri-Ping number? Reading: 7.99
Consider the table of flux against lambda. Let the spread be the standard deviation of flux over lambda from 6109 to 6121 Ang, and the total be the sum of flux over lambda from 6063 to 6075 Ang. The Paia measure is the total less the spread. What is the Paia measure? 38.9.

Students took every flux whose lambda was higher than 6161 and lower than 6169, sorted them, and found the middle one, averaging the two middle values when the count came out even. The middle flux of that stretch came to 6.0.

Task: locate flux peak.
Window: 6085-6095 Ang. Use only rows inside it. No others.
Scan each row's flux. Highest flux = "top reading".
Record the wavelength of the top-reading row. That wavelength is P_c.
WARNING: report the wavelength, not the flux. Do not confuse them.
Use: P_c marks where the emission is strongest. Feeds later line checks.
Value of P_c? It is 6090.0 Ang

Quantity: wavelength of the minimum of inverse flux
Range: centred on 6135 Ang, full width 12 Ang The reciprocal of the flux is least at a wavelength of 6134.0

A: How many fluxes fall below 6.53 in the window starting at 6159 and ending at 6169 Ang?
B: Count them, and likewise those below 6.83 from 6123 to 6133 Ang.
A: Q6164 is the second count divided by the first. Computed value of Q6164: 1.0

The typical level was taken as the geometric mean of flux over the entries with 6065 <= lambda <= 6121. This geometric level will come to 6.8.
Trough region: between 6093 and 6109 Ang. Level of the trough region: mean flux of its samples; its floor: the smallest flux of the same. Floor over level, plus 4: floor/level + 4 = 4.93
